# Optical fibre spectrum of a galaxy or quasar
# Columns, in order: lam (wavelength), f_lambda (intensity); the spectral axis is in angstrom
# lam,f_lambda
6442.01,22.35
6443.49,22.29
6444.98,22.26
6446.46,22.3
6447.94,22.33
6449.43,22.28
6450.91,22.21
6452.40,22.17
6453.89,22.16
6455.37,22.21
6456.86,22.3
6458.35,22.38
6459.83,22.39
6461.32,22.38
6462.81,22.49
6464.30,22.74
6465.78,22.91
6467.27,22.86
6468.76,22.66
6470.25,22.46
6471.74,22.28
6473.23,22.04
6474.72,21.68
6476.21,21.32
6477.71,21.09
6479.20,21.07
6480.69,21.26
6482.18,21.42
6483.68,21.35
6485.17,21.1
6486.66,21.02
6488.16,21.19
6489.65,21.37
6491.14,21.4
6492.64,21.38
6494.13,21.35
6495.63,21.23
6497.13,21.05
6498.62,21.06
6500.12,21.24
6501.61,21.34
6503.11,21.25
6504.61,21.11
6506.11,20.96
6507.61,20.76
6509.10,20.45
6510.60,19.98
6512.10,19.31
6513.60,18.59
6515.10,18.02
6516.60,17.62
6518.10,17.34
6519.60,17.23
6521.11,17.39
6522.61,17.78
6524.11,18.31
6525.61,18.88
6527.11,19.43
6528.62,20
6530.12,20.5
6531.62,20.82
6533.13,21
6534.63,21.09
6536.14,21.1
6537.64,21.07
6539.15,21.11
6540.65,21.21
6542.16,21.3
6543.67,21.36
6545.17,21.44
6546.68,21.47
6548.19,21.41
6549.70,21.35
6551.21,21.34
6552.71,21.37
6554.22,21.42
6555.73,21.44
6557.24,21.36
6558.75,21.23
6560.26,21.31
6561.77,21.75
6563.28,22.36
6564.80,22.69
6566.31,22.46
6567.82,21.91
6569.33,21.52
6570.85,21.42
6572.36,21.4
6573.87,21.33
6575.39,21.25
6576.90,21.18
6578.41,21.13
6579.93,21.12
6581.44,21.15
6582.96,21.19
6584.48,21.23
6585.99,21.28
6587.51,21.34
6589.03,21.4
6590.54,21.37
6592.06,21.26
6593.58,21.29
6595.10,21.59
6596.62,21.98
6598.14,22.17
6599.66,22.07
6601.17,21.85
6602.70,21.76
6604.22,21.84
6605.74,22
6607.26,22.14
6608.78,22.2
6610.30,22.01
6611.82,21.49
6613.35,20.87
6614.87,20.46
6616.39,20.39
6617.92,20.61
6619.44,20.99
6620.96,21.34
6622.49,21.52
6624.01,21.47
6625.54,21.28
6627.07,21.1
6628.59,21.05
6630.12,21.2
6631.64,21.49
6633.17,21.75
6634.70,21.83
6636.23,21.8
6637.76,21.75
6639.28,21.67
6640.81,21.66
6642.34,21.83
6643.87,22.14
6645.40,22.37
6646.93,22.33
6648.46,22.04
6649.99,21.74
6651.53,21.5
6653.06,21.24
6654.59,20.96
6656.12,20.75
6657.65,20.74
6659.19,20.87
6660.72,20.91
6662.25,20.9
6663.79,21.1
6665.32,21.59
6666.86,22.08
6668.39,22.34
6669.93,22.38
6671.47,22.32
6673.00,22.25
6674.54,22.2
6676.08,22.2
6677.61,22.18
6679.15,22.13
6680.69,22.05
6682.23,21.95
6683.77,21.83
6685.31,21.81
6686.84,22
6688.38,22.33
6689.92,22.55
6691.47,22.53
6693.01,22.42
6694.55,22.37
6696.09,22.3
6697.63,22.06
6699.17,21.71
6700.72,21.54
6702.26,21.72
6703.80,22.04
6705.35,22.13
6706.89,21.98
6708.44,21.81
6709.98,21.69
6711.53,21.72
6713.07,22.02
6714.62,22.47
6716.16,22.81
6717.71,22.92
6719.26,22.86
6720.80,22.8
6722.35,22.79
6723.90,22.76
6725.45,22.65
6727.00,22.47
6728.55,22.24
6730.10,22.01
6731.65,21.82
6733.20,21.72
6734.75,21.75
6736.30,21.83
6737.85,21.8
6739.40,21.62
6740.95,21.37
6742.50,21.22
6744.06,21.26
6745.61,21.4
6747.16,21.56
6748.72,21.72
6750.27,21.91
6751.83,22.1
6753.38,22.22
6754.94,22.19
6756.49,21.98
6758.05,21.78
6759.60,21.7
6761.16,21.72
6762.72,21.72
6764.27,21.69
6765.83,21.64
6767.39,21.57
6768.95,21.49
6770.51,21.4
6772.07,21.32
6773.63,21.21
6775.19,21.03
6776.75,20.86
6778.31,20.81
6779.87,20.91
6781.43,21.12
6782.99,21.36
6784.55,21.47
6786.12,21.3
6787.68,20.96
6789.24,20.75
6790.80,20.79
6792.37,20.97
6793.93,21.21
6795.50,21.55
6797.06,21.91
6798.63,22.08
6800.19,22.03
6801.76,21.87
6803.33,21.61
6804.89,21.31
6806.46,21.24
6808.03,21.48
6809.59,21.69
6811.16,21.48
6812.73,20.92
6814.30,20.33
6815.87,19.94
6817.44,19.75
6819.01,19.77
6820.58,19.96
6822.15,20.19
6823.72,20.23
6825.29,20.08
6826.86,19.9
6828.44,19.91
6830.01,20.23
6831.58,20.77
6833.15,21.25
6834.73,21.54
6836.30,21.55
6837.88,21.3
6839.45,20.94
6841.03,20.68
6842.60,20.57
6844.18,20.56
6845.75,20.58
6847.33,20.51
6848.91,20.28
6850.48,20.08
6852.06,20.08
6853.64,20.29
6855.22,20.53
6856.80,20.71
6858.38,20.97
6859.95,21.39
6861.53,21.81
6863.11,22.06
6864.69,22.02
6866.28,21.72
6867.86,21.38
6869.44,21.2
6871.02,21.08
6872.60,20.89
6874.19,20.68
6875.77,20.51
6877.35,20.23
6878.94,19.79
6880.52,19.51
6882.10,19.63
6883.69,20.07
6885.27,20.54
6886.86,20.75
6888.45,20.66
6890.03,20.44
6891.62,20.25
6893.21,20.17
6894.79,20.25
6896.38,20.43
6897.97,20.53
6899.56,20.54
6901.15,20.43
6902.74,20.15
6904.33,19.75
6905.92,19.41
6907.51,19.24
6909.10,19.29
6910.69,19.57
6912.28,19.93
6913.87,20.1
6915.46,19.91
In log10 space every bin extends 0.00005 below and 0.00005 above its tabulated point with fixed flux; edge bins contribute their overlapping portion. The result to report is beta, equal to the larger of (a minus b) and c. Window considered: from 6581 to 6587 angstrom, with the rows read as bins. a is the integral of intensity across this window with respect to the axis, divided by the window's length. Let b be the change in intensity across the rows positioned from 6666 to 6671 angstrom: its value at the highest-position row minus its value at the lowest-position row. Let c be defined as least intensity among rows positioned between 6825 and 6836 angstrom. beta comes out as 20.9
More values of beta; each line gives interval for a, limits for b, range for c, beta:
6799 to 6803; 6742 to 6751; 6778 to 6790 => 21.2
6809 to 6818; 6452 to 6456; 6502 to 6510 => 20.6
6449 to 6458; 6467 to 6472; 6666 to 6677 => 22.8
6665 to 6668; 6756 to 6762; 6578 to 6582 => 22.2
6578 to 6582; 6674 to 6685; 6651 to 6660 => 21.5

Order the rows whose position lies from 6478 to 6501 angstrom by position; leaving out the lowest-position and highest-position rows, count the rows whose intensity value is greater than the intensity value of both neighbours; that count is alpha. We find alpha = 2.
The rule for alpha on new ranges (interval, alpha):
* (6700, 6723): 2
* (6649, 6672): 2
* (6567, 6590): 0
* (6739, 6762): 1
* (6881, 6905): 2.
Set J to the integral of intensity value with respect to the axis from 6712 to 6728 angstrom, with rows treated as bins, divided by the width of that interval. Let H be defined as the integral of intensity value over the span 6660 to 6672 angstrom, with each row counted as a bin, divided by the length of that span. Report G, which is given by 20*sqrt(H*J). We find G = 443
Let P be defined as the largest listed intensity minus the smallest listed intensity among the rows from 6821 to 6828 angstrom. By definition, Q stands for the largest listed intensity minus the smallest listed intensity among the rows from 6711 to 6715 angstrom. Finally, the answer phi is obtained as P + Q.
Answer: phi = 1.08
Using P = 0.33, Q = 0.75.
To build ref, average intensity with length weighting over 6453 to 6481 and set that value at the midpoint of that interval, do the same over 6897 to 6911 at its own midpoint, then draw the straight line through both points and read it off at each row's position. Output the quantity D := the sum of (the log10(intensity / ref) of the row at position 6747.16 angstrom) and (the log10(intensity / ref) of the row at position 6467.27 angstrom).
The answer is 0.03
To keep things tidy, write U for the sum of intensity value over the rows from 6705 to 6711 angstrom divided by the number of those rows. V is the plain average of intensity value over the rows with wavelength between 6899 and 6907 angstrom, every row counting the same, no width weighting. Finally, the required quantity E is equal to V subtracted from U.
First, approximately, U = 21.9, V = 20.1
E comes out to 2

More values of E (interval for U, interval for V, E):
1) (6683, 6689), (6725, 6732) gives 0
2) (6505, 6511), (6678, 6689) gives -1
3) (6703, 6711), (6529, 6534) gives 1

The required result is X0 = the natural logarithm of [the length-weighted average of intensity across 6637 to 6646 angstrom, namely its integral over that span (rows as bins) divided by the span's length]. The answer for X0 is 3.09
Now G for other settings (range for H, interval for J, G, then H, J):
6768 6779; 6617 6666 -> 426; 21.2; 21.4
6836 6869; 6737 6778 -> 425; 20.9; 21.6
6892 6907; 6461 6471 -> 428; 20.2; 22.7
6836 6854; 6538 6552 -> 419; 20.6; 21.3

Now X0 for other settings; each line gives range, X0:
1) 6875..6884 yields 2.99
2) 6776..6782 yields 3.04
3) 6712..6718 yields 3.11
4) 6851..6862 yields 3.03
